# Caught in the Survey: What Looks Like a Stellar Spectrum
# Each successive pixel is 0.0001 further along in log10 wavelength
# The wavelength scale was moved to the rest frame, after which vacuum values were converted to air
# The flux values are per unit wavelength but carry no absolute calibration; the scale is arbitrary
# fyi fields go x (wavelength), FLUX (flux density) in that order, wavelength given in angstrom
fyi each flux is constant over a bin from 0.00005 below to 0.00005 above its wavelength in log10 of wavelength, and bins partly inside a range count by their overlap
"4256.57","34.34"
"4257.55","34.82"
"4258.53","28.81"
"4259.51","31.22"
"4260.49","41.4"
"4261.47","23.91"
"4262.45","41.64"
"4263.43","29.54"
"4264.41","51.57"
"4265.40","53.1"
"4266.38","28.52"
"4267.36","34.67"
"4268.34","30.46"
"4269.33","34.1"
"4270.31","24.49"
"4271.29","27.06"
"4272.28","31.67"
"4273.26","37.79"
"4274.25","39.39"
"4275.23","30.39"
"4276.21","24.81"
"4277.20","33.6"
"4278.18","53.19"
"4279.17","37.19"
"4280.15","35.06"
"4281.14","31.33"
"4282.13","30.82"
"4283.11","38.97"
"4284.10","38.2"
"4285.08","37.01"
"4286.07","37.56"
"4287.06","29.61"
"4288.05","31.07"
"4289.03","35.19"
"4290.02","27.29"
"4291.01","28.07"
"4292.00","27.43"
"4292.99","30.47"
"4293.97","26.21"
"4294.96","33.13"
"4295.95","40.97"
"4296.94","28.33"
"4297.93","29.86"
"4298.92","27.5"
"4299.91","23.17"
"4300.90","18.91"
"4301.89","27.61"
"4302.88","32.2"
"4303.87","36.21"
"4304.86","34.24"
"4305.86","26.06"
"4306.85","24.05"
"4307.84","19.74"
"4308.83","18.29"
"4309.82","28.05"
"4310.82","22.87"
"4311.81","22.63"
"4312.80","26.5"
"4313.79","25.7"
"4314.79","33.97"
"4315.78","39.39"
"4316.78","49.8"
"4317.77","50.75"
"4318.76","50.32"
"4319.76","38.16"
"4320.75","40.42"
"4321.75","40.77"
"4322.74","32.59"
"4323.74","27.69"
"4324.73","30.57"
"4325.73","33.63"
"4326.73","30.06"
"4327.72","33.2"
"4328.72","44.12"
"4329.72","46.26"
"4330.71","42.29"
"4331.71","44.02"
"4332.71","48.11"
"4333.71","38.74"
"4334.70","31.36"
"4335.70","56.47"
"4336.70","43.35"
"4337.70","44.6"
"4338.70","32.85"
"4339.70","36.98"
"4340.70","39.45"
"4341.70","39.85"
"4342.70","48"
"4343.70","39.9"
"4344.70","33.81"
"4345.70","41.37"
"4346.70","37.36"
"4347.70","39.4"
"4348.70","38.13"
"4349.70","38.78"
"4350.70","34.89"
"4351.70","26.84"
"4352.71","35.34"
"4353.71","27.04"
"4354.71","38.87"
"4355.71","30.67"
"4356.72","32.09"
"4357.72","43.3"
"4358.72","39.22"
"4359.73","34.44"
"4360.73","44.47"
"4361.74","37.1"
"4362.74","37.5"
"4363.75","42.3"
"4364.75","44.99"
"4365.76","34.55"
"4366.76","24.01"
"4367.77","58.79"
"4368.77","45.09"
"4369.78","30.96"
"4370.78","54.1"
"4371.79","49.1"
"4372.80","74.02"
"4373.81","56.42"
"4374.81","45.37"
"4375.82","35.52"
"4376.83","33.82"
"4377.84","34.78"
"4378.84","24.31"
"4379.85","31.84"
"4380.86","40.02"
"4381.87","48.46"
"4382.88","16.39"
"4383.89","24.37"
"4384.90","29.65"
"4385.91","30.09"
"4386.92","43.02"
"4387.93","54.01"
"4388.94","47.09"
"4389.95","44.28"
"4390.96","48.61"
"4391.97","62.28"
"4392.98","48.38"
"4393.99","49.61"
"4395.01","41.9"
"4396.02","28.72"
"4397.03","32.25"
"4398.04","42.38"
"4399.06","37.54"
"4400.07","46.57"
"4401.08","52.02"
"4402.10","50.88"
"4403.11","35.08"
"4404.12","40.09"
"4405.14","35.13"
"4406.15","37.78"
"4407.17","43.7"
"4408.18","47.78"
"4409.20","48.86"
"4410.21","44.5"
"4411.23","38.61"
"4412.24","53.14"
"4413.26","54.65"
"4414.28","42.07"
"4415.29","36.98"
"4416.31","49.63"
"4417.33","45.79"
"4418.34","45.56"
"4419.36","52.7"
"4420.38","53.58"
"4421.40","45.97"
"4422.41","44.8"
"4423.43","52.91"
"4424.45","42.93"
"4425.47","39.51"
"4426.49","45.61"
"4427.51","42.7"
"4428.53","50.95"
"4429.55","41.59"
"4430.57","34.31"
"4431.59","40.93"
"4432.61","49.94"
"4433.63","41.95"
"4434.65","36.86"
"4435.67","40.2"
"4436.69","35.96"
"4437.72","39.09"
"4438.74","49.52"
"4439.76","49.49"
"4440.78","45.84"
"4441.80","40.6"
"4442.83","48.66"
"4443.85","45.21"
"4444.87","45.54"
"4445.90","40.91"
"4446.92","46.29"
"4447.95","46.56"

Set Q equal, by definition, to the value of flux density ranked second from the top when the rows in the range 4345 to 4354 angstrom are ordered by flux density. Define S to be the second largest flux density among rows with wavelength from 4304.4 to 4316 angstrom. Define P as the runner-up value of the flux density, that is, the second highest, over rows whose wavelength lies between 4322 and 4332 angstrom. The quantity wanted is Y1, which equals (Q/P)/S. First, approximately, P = 44.12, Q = 39.4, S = 34.24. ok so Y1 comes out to 0.026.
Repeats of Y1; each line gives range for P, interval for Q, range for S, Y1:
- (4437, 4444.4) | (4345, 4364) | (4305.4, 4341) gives 0.017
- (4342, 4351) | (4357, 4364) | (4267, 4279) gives 0.027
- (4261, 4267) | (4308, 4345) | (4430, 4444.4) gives 0.020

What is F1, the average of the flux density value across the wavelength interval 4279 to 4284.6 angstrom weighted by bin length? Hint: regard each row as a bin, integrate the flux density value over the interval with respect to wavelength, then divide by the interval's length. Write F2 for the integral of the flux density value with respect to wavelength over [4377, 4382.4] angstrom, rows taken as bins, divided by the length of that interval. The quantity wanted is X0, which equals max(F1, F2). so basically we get 36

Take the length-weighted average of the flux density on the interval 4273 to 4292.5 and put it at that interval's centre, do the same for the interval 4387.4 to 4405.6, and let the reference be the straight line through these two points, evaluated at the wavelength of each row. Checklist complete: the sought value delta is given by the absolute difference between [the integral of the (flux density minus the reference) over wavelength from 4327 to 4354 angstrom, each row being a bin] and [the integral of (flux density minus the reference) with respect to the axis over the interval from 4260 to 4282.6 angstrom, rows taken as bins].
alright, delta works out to 41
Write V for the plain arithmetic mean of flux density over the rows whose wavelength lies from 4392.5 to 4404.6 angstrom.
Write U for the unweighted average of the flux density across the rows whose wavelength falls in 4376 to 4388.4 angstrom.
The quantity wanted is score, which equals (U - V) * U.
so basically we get -270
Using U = 34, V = 42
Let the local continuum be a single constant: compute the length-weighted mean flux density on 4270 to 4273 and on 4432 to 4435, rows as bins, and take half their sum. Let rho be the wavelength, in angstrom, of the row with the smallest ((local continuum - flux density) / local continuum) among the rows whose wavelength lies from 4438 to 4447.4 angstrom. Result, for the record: 4438.74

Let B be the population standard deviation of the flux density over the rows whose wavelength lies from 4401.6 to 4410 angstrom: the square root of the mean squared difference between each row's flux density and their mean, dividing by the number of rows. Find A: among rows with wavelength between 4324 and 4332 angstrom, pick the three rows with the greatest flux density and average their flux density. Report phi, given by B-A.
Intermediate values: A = 44.8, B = 6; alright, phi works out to -39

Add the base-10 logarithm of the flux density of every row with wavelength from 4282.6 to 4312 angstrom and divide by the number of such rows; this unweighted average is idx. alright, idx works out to 1.46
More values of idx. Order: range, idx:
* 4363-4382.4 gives 1.61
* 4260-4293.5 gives 1.53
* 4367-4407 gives 1.61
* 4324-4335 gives 1.58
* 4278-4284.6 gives 1.57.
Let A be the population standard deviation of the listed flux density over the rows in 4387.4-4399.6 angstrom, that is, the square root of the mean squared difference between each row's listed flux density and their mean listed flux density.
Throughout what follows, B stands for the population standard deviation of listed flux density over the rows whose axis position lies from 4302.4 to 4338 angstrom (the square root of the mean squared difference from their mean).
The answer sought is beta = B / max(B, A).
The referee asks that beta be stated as 1.00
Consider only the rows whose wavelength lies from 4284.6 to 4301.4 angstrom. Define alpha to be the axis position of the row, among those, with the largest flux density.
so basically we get 4295.95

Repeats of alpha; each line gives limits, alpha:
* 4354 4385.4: 4372.80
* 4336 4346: 4342.70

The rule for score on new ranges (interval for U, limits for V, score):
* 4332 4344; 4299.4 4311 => 653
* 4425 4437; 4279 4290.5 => 317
